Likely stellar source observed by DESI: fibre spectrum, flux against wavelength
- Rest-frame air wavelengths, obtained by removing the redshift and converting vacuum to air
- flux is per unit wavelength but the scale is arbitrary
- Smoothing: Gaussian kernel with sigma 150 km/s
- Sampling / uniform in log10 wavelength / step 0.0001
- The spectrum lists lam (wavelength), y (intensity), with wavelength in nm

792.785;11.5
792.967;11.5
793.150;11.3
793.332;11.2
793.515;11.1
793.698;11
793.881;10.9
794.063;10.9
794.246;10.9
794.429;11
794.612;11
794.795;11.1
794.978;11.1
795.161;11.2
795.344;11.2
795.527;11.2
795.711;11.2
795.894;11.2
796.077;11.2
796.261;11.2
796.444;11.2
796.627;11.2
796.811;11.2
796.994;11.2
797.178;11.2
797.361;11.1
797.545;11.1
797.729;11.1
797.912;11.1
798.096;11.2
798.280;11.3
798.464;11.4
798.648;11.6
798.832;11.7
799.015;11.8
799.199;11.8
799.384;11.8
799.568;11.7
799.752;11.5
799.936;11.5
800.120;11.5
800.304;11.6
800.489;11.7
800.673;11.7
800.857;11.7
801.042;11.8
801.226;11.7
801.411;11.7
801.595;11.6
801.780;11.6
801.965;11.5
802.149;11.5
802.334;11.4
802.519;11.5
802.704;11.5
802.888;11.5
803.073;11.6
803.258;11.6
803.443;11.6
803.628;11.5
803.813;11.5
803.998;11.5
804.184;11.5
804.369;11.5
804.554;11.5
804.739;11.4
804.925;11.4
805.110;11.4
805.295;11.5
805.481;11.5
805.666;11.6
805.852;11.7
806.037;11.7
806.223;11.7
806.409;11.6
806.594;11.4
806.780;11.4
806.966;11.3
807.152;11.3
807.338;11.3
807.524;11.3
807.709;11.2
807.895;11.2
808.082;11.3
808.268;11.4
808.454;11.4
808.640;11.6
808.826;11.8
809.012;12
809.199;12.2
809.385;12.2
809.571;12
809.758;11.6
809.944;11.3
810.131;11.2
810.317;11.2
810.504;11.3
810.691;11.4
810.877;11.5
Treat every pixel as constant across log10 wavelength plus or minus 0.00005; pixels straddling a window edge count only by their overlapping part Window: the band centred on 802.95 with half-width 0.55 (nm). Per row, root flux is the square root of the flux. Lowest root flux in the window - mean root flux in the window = -0.007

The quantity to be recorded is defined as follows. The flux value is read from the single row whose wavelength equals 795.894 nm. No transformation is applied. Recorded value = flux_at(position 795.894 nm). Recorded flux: 11.2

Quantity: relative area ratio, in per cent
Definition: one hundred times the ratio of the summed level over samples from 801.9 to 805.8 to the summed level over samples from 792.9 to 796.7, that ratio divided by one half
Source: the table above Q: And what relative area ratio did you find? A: 207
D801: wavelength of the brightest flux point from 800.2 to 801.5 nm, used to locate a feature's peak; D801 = 801.042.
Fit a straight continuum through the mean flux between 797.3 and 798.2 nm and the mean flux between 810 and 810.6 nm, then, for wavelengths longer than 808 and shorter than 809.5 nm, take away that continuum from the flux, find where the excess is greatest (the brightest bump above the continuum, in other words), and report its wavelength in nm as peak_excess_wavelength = 809.199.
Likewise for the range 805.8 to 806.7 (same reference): 805.852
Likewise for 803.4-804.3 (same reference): 803.443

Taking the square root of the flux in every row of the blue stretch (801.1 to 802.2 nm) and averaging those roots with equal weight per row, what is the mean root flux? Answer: 3.41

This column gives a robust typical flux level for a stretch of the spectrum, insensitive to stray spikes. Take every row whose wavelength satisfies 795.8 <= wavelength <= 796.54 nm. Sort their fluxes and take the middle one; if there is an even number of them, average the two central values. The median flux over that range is 11.2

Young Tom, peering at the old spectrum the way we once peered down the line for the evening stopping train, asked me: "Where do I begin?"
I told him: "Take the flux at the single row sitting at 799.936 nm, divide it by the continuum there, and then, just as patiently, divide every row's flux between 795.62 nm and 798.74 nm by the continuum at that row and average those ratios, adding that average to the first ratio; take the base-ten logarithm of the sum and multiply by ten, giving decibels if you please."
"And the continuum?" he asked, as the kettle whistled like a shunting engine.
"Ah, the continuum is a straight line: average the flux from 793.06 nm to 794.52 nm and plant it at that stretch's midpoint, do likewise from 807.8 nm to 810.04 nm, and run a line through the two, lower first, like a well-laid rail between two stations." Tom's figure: 3.06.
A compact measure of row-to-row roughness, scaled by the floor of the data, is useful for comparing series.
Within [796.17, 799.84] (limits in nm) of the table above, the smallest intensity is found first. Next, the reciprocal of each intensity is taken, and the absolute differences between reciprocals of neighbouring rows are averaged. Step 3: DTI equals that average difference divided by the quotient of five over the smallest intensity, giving 0.0010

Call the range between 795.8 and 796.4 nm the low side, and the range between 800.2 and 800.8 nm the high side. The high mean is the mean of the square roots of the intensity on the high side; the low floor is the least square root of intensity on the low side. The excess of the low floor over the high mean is -0.07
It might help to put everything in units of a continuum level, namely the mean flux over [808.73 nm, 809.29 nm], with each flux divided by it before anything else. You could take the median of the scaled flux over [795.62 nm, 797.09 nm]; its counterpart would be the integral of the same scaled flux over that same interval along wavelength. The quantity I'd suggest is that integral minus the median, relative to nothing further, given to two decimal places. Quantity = 0.44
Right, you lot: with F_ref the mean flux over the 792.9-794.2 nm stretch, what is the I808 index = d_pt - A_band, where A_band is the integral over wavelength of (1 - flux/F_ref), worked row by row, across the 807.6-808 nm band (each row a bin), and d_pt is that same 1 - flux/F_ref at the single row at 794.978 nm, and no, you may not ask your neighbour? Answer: 0.005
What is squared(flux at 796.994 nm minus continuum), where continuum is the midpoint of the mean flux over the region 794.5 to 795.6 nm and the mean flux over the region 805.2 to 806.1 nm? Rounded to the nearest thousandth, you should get 0.028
